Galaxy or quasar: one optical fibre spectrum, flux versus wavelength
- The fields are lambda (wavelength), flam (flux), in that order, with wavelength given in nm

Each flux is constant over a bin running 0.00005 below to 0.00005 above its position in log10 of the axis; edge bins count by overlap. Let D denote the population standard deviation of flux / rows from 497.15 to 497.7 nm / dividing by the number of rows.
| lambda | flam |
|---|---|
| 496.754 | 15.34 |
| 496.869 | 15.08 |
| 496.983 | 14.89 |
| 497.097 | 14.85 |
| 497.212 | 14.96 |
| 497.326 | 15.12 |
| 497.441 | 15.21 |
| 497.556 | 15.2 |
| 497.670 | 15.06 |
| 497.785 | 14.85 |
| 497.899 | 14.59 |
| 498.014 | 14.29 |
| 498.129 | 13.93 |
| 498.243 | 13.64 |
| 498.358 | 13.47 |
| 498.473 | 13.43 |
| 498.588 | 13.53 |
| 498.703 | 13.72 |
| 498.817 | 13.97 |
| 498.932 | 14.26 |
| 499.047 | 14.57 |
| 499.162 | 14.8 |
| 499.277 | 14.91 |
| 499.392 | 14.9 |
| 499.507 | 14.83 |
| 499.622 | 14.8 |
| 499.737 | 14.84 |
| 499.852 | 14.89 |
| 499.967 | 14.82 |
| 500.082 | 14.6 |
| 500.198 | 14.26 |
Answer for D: 0.09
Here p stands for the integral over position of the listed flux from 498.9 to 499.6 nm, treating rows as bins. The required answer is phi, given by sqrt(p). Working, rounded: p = 10.3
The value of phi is 3.21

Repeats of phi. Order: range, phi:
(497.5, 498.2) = 3.20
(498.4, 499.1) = 3.12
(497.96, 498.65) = 3.07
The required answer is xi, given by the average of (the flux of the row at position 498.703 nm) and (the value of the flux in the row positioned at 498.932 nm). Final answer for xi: 14.0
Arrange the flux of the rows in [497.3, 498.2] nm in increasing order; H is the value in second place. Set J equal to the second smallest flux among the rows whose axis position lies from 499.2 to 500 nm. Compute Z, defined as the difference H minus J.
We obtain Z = -0.5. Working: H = 14.29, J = 14.82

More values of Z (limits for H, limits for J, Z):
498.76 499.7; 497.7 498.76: 0.8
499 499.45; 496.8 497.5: -0.1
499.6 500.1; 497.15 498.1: 0.2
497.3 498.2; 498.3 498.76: 0.8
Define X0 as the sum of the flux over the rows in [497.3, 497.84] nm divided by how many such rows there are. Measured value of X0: 15.09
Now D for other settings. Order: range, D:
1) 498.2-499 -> 0.28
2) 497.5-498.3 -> 0.54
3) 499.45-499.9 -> 0.03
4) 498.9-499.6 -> 0.23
